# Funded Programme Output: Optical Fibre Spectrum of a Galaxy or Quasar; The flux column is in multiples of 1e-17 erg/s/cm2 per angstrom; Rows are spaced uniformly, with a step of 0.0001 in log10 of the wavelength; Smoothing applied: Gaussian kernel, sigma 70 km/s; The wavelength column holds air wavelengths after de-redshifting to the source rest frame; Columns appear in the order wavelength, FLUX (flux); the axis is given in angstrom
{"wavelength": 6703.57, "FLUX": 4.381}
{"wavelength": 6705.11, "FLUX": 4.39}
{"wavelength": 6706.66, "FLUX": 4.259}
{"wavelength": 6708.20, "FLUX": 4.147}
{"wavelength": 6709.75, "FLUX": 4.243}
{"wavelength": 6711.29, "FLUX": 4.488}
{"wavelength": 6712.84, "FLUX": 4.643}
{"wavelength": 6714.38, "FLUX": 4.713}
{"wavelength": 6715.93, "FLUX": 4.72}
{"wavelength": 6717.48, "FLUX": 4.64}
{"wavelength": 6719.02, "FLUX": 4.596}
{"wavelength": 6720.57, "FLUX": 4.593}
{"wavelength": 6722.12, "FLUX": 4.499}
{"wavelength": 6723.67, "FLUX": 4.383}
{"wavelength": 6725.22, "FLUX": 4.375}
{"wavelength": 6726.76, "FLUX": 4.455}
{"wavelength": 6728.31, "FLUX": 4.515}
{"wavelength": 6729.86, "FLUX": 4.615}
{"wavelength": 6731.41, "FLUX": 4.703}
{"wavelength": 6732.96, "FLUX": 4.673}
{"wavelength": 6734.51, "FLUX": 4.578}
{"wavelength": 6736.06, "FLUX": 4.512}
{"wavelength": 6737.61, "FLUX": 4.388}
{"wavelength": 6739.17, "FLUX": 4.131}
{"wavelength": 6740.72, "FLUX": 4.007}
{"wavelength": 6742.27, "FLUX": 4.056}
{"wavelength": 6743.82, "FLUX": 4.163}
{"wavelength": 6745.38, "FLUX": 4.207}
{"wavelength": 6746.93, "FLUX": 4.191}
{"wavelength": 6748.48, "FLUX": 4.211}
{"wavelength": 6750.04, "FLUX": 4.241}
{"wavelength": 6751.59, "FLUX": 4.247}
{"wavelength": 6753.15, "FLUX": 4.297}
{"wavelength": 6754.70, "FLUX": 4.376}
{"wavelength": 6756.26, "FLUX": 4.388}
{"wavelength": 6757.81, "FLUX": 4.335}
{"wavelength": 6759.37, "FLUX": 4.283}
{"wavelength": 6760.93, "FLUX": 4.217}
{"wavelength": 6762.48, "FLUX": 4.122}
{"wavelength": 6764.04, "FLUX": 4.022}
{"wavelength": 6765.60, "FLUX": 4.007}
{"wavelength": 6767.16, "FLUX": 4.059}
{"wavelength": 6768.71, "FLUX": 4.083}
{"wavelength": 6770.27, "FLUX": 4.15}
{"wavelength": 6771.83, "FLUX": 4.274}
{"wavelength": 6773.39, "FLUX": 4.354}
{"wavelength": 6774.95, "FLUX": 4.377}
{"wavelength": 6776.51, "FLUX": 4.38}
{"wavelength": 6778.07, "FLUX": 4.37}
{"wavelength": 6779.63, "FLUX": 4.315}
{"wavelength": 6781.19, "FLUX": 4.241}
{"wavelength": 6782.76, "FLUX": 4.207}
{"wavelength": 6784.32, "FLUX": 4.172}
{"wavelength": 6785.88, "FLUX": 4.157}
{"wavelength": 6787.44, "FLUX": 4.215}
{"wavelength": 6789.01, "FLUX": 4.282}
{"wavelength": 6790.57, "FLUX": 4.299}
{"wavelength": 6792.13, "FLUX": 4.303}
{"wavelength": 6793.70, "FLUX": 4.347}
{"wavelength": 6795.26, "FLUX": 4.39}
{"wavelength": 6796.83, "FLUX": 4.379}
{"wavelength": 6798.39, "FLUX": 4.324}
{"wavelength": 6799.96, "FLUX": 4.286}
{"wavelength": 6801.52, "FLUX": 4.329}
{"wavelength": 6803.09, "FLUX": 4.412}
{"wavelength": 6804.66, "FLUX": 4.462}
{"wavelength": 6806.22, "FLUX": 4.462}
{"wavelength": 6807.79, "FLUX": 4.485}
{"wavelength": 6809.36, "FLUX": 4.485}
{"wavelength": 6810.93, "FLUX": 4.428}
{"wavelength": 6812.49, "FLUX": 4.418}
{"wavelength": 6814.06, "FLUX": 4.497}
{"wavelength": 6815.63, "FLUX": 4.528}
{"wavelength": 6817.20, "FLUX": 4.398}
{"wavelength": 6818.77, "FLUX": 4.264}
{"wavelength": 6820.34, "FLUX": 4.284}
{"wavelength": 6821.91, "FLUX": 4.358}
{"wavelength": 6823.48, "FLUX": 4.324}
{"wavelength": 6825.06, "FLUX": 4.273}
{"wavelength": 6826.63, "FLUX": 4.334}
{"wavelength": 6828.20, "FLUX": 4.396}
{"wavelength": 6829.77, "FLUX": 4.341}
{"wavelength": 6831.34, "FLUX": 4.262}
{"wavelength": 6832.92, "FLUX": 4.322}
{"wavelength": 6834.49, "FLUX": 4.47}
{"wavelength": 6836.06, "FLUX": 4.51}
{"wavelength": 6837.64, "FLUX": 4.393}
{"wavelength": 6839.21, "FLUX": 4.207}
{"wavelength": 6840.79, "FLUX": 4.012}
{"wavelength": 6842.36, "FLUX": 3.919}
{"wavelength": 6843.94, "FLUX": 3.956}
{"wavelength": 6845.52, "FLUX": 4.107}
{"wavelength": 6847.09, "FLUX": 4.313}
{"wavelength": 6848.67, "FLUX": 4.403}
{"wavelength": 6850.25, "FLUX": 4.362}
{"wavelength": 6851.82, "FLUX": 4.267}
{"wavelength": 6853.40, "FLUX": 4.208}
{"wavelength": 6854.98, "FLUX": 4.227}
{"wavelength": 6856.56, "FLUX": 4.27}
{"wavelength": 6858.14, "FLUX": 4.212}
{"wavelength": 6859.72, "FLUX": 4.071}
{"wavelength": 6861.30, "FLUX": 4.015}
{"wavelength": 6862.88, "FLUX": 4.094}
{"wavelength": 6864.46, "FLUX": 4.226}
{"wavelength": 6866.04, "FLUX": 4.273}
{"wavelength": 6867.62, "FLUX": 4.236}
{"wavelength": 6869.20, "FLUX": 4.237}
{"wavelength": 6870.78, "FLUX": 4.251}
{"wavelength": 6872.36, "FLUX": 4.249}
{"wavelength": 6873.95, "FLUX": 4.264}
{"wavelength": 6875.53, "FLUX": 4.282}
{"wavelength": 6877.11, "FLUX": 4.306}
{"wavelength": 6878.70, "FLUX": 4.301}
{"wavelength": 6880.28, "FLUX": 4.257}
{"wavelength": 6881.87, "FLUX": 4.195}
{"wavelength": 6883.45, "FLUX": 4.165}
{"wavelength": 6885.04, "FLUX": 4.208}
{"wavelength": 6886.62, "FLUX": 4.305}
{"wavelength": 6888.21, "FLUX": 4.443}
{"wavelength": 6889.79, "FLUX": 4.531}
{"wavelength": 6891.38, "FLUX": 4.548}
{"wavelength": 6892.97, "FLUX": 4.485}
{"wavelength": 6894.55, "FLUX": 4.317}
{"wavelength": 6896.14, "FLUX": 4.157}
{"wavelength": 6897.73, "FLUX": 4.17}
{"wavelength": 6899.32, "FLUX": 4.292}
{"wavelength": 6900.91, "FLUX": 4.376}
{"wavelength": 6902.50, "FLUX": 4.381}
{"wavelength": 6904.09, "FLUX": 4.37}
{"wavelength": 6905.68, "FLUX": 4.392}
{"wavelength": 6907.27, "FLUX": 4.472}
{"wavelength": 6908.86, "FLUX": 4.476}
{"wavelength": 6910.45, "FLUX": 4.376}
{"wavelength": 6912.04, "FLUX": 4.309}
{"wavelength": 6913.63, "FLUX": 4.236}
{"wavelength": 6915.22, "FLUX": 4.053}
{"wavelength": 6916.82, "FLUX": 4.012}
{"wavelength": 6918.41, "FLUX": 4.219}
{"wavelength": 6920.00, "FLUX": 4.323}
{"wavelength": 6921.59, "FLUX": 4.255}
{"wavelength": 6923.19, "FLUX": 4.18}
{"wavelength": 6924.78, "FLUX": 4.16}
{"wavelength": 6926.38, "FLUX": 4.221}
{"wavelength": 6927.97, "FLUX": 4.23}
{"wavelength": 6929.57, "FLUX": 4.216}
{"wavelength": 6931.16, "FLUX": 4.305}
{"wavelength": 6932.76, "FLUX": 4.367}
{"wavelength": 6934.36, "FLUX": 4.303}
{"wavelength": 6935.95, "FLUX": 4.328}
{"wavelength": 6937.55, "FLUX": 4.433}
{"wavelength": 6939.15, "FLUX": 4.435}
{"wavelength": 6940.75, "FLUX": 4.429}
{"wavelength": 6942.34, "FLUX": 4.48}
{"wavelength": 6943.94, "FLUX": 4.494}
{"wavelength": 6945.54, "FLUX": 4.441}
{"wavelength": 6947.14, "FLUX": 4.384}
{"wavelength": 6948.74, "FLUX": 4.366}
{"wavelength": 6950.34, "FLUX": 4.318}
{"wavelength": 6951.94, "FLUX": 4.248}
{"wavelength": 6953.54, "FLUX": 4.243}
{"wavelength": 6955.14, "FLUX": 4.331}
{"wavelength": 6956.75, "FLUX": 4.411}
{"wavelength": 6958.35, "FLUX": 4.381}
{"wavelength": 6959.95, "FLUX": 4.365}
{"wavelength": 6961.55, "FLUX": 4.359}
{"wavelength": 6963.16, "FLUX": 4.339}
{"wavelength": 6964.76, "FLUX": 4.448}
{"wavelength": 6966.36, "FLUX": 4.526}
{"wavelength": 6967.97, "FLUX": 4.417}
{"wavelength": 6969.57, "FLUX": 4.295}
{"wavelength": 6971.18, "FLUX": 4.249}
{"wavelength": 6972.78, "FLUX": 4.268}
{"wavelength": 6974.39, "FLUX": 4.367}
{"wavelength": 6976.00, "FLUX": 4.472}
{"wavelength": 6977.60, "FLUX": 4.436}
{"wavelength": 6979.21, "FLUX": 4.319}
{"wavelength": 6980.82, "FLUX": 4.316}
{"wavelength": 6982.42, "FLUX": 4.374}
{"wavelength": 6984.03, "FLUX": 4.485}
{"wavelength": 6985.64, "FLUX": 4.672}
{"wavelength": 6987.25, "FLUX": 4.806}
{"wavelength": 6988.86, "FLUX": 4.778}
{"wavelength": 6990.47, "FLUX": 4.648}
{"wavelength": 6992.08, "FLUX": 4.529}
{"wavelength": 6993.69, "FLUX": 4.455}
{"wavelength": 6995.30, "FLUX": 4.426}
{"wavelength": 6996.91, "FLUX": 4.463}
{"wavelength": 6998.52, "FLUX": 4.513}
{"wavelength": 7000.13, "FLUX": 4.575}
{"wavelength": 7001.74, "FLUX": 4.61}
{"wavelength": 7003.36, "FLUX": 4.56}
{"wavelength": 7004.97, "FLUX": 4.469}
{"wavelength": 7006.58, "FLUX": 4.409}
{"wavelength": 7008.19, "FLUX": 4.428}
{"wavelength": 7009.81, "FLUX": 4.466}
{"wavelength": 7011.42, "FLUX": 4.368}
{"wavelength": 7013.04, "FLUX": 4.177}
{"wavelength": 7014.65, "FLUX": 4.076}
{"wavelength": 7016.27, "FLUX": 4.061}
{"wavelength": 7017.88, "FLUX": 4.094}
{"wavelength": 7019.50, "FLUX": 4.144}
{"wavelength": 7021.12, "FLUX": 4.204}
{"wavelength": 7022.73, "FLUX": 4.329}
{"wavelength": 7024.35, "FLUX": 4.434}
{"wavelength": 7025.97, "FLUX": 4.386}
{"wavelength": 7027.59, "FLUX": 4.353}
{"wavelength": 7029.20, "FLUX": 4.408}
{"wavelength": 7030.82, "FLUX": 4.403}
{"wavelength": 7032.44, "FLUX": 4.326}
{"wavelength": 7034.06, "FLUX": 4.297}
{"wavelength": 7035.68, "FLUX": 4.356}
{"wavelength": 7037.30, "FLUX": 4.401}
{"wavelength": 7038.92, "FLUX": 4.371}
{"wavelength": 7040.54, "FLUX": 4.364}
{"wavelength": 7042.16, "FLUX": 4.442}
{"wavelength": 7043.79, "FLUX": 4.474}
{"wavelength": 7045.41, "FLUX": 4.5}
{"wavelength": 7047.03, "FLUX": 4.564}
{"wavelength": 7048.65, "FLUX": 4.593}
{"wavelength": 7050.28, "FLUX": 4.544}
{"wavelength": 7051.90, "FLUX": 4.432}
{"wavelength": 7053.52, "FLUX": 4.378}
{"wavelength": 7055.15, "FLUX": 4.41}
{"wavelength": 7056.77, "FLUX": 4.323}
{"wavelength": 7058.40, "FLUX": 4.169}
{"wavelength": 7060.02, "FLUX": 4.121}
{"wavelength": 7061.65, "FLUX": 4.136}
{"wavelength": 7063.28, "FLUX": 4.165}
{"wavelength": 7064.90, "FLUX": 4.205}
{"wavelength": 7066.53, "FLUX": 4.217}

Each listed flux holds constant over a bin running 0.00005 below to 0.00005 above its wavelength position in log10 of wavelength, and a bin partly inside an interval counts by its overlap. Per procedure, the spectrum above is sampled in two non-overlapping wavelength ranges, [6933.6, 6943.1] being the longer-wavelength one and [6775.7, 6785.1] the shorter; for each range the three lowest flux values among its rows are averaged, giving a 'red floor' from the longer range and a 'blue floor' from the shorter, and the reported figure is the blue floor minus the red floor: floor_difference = -0.15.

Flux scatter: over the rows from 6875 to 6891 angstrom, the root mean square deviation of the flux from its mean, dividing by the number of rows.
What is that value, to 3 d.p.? 0.107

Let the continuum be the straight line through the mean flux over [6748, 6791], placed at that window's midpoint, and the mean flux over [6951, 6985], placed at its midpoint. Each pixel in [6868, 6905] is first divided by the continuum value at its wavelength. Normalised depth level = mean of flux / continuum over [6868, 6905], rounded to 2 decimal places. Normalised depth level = 1.00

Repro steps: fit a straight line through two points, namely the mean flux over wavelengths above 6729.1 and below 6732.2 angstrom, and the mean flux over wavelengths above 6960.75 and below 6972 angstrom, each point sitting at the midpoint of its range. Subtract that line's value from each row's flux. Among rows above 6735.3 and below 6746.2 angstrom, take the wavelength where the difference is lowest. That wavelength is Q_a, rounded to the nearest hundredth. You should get 6740.72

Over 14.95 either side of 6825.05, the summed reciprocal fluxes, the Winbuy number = 4.35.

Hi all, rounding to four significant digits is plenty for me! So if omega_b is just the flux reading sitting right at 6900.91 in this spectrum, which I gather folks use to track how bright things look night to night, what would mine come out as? 4.376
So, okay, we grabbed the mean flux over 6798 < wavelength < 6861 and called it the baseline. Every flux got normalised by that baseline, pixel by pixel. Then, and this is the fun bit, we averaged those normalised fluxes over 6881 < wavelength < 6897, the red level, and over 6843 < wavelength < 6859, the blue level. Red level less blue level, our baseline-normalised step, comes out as 0.02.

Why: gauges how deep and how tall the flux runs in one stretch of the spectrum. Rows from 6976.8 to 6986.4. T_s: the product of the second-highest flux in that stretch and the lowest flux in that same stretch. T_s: 19.4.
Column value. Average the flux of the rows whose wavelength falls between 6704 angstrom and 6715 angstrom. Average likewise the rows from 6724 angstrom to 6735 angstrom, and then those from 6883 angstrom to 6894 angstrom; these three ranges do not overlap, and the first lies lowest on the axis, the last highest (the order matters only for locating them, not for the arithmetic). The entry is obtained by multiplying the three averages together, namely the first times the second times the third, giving 88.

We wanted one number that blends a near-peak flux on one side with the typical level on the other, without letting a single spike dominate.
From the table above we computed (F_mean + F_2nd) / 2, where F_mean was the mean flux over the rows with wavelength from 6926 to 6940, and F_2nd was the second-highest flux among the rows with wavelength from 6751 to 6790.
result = 4.35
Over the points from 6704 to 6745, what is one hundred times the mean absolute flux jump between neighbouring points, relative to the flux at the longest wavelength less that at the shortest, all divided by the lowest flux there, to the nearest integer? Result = -10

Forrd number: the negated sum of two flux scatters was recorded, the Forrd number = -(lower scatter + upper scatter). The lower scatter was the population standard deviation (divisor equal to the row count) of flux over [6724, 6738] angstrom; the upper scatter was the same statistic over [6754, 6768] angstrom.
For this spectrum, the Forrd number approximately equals -0.25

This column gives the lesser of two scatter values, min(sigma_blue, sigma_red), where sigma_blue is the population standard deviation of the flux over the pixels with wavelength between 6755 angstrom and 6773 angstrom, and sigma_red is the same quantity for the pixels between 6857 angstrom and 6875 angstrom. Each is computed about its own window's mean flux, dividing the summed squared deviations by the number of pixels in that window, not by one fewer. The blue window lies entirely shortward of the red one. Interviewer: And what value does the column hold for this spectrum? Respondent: 0.085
